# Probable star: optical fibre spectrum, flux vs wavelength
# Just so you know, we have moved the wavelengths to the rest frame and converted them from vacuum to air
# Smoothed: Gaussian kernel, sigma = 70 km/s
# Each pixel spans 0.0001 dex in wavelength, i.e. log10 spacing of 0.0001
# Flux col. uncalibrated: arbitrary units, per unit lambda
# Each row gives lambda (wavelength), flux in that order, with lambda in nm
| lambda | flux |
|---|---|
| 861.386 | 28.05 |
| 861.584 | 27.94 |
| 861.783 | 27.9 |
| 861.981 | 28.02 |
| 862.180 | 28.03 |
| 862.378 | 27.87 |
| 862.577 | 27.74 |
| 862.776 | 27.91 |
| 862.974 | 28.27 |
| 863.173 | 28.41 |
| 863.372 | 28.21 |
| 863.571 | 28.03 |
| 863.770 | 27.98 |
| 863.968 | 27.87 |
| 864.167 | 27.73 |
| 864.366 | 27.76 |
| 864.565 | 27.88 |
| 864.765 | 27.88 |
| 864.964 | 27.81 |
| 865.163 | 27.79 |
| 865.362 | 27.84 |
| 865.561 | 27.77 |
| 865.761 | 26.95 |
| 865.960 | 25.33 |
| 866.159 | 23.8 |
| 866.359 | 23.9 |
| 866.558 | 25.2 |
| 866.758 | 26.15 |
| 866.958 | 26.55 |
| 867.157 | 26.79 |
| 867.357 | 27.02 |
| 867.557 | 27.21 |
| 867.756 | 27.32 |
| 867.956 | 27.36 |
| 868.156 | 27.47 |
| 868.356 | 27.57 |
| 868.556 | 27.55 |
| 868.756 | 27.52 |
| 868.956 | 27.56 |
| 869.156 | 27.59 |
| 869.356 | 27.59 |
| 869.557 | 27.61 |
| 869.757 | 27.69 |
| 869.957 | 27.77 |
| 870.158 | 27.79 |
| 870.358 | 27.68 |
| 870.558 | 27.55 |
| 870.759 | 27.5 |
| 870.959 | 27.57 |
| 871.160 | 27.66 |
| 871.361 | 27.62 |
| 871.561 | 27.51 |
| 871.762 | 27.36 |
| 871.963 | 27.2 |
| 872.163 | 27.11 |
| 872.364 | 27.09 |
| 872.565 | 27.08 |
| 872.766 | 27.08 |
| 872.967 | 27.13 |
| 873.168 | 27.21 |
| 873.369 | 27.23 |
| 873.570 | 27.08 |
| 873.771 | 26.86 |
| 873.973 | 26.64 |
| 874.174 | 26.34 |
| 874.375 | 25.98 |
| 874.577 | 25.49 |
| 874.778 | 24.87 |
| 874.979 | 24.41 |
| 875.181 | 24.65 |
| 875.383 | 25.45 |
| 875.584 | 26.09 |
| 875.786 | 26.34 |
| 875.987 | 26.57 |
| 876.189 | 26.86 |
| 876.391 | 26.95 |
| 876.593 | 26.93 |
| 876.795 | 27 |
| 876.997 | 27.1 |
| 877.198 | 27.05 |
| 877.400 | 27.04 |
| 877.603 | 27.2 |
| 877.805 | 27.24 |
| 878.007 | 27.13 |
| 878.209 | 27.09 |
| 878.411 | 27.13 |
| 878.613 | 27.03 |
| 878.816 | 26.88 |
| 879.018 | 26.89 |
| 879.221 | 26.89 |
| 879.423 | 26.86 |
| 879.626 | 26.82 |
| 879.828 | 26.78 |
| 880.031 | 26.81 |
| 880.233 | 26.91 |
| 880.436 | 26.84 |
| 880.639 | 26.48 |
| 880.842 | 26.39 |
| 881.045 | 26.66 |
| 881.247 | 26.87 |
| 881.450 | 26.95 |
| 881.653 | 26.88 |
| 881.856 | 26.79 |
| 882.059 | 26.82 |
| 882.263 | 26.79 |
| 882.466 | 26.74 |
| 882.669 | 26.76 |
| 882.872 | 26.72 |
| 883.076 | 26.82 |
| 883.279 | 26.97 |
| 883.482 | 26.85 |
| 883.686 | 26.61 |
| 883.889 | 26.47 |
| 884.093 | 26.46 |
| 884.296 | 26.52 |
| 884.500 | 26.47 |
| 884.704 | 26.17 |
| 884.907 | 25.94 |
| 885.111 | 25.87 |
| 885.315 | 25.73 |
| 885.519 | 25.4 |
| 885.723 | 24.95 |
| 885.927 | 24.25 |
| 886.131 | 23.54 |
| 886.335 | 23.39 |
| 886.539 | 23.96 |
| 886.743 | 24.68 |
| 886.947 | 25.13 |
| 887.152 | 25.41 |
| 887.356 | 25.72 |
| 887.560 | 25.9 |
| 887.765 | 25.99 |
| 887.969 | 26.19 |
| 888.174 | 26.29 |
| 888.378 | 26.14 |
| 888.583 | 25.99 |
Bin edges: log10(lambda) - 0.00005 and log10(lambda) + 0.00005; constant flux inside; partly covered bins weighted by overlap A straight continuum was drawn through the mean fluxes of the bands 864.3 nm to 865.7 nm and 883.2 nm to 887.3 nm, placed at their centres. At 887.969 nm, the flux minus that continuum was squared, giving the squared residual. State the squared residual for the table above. 0.92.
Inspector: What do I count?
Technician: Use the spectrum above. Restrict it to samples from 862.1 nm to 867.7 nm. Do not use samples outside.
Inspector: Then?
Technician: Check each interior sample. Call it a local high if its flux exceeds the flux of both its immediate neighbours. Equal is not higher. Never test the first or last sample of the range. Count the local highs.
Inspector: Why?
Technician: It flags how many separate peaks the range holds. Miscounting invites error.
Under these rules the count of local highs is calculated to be 2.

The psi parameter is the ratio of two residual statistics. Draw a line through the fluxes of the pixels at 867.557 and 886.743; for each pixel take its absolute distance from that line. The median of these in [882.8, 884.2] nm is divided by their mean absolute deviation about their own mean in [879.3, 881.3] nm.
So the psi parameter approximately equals 14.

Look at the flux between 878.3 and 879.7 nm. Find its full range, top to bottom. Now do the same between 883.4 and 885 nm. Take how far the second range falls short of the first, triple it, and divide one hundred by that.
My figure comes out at -56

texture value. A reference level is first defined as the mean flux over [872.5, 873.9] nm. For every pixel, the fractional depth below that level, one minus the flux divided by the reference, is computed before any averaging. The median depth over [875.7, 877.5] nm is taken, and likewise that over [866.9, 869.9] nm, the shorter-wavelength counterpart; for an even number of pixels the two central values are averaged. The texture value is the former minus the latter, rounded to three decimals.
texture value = 0.021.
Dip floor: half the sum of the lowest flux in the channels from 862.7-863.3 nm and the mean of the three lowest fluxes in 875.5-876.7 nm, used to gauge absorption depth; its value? 27.1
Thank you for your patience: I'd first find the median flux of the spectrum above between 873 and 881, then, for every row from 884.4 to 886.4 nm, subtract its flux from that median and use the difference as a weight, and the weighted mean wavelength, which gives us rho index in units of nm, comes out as 885.77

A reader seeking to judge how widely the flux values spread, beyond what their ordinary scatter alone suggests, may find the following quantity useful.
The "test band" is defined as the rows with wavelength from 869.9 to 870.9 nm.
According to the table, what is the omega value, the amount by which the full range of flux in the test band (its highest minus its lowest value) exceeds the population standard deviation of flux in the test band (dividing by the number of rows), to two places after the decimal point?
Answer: 0.17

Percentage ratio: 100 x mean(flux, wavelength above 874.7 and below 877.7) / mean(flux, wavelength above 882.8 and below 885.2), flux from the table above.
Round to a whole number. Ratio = 99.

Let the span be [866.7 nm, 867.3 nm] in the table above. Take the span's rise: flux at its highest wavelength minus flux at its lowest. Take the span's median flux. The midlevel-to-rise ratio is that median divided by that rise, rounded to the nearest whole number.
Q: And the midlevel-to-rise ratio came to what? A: 41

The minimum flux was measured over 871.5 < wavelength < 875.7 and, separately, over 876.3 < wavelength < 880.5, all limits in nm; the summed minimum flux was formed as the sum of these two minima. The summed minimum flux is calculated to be 51.2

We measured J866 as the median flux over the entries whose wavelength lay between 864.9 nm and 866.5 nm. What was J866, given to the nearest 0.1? 27.4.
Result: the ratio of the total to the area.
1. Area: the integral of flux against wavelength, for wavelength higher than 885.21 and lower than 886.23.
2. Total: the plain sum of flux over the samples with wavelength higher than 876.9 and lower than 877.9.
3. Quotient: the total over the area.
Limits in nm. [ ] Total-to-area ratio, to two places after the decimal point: 5.37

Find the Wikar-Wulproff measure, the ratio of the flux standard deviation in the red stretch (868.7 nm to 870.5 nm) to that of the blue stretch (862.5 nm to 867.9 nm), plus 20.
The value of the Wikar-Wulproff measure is 20.1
